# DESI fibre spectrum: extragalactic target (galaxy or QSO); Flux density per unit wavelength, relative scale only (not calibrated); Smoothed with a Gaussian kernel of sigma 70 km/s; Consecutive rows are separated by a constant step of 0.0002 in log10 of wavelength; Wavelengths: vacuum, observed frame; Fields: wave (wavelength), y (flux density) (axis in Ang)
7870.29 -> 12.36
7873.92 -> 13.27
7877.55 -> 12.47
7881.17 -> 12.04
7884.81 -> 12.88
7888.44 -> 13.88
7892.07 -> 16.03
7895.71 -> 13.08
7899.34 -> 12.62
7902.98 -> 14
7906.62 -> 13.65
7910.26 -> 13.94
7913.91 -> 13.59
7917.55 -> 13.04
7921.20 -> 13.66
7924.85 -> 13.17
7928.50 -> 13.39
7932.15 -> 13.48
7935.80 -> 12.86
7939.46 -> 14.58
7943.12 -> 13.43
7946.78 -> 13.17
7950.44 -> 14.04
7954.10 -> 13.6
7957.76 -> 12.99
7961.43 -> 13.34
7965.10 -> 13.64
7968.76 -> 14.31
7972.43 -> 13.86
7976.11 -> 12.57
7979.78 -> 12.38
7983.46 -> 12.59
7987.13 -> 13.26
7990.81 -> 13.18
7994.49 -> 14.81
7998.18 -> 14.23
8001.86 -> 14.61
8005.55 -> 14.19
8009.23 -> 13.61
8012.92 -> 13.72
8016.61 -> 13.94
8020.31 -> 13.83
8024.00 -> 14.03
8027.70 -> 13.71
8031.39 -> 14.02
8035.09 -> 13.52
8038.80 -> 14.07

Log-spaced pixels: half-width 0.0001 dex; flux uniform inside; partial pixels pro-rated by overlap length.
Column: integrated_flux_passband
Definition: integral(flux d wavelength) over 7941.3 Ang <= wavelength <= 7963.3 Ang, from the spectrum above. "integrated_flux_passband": 295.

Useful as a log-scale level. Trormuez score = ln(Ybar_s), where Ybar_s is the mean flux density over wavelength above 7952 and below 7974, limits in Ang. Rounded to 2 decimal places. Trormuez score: 2.61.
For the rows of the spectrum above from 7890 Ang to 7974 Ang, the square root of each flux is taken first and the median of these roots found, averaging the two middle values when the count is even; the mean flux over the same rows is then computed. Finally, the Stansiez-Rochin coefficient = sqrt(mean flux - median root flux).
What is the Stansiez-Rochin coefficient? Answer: 3.15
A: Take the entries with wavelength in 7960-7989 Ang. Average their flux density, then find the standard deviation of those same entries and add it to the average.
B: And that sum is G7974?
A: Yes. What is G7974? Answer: 13.9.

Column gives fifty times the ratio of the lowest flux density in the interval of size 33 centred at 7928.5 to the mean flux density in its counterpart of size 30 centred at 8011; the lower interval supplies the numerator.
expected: 45.9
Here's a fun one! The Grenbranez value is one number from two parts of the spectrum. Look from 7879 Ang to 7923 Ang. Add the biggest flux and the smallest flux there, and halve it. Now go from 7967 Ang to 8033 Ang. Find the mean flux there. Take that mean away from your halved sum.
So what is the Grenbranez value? 0.32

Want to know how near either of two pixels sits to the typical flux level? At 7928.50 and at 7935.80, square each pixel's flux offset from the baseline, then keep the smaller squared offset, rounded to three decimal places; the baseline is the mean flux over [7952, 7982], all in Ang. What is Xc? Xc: 0.003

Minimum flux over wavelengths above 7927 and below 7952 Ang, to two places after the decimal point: 12.86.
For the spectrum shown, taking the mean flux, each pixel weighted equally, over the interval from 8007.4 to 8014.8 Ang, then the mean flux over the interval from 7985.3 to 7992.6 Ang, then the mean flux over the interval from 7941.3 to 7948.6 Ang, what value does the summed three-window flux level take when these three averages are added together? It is 40.2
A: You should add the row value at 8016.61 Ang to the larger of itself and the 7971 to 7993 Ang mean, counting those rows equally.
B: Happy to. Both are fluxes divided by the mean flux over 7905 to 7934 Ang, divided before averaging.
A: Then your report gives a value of 2.07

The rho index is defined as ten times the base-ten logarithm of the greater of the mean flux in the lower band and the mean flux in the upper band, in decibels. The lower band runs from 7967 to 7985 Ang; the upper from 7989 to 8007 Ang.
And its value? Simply 11.52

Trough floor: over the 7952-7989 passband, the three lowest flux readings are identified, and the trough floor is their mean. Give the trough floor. 12.5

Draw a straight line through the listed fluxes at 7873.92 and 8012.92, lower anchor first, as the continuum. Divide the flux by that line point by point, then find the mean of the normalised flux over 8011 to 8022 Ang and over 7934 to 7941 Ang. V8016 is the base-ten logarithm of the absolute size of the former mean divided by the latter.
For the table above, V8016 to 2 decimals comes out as 0.00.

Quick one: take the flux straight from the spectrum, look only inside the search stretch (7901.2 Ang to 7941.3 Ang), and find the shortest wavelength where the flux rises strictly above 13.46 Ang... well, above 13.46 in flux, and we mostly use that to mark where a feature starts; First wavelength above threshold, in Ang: 7902.98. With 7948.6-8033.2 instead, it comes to 7950.44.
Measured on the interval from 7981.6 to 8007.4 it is 7994.49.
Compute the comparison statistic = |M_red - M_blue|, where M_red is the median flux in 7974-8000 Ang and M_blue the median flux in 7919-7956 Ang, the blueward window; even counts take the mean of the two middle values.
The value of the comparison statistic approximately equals 0.3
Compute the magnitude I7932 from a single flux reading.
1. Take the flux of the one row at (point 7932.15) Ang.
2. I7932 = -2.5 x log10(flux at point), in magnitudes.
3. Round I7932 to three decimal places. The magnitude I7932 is -2.824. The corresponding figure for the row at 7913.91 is -2.833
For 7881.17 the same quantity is -2.702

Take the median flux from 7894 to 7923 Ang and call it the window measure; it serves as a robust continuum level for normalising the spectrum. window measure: 13.6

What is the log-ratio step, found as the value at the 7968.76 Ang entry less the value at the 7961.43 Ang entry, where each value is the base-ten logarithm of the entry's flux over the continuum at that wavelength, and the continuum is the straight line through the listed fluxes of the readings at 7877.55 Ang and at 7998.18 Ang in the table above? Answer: 0.03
